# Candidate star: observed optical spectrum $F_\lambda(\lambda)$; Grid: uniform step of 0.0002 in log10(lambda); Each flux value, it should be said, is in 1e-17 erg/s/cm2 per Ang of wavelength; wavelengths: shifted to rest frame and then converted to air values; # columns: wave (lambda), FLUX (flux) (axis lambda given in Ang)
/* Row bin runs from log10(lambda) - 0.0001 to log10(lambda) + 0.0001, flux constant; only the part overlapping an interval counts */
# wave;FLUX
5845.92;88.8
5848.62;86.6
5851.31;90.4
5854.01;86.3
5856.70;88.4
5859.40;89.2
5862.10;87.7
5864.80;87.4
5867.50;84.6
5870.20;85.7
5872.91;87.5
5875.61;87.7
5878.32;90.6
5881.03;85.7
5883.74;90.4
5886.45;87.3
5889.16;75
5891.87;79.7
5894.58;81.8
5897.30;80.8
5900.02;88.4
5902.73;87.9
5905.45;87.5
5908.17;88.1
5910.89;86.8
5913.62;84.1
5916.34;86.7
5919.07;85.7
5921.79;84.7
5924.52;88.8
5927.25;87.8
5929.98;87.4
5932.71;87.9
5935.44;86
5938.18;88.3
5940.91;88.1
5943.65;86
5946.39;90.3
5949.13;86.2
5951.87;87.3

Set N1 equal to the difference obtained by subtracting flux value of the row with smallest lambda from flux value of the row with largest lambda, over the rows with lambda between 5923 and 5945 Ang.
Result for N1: -3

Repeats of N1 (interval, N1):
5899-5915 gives -4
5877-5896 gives -9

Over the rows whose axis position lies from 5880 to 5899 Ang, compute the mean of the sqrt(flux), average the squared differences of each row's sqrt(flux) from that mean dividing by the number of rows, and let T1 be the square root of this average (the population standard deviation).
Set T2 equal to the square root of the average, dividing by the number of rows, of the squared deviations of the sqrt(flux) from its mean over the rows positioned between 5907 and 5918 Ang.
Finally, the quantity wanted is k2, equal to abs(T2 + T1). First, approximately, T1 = 0.264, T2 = 0.078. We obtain 0.34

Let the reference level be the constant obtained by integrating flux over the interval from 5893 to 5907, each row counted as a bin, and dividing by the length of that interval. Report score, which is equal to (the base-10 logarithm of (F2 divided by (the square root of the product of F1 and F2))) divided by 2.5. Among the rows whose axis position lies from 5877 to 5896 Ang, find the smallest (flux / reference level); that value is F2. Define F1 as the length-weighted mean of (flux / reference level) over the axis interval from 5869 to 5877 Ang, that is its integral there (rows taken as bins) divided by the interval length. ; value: -0.0128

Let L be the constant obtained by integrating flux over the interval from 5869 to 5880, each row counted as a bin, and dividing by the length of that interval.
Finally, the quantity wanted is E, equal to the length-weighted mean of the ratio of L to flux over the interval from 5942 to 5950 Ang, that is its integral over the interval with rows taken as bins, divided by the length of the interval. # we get 1.002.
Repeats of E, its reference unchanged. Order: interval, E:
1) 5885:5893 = 1.091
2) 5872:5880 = 0.992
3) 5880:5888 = 1.004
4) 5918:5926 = 1.016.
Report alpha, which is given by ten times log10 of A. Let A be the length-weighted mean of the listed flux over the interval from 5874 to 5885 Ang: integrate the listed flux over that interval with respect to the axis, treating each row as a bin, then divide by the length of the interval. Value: 19.5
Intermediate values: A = 88.5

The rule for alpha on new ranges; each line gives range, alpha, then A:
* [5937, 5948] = 19.5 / 88.1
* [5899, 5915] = 19.4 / 87.1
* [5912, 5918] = 19.3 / 85.4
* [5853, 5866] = 19.4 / 87.9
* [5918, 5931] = 19.4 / 86.9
